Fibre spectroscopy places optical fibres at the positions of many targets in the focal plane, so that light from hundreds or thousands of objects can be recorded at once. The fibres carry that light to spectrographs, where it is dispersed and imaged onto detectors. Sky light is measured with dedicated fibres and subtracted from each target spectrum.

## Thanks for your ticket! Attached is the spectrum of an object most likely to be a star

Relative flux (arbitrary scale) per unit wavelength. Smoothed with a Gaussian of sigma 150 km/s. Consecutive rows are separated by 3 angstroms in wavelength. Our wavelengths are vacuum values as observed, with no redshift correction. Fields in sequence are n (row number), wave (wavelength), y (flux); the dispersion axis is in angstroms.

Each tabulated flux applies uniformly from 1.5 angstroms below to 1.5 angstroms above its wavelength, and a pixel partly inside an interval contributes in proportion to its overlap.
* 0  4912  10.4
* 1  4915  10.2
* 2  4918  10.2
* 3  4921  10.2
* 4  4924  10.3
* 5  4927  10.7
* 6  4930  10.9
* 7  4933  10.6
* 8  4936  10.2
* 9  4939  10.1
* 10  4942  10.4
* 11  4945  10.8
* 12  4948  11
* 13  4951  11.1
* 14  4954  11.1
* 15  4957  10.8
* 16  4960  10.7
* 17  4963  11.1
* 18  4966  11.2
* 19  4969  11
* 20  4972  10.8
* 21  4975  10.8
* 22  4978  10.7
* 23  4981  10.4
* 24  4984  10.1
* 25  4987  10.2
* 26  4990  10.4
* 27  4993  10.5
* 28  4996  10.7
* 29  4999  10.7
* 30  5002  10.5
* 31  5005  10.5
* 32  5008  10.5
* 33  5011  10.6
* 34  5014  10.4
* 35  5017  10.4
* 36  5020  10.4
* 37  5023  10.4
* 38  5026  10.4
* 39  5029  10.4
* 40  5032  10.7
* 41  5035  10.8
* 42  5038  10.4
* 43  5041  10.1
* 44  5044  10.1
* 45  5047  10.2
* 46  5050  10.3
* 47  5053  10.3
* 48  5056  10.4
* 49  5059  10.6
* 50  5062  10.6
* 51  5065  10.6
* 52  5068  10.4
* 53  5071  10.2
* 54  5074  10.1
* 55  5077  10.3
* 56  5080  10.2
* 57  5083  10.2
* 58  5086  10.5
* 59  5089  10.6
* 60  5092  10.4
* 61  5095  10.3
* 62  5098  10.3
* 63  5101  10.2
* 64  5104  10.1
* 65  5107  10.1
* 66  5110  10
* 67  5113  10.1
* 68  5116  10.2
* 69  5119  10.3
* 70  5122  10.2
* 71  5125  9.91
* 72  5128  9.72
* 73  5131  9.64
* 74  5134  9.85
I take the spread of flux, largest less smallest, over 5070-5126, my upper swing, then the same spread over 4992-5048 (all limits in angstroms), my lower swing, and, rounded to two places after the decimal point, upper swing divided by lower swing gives 0.99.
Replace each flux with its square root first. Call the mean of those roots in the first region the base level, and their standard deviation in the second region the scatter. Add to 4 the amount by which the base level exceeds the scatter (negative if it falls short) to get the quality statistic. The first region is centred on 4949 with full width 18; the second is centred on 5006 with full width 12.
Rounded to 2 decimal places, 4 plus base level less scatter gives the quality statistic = 7.29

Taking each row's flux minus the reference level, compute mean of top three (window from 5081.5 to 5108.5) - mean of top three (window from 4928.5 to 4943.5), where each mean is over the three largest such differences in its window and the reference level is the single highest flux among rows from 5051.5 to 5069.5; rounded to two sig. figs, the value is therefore -0.13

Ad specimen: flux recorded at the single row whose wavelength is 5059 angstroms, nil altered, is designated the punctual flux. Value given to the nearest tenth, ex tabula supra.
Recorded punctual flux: 10.6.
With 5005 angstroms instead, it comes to 10.5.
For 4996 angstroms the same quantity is 10.7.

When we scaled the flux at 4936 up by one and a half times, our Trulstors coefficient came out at 15.3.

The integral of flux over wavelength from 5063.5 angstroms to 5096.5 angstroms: 341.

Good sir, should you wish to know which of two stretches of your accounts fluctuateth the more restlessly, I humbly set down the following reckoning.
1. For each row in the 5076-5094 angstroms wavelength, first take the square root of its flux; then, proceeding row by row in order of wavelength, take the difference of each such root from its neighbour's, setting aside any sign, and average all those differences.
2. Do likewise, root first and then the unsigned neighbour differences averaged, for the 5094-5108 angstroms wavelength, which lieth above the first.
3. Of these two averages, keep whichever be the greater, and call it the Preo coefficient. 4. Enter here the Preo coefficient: 0.022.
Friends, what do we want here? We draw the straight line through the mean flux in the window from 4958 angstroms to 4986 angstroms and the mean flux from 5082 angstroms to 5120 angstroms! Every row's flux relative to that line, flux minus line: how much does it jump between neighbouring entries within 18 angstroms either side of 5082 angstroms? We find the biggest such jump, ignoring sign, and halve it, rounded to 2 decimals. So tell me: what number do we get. 0.16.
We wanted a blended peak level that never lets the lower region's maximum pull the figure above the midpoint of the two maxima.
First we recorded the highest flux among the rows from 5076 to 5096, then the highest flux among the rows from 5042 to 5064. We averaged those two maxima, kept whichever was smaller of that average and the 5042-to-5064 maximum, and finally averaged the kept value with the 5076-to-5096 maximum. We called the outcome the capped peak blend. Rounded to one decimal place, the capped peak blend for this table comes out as 10.6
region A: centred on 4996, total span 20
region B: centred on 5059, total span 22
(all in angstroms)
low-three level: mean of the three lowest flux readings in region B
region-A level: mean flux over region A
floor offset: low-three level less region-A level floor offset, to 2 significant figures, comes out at -0.17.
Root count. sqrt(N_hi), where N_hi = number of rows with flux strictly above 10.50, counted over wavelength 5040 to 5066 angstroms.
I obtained 1.7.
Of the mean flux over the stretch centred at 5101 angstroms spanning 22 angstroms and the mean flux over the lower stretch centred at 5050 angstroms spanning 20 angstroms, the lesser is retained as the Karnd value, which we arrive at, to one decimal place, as 10.2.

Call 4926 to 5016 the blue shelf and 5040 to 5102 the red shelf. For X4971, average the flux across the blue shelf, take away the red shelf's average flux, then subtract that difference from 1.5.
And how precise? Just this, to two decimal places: 1.18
